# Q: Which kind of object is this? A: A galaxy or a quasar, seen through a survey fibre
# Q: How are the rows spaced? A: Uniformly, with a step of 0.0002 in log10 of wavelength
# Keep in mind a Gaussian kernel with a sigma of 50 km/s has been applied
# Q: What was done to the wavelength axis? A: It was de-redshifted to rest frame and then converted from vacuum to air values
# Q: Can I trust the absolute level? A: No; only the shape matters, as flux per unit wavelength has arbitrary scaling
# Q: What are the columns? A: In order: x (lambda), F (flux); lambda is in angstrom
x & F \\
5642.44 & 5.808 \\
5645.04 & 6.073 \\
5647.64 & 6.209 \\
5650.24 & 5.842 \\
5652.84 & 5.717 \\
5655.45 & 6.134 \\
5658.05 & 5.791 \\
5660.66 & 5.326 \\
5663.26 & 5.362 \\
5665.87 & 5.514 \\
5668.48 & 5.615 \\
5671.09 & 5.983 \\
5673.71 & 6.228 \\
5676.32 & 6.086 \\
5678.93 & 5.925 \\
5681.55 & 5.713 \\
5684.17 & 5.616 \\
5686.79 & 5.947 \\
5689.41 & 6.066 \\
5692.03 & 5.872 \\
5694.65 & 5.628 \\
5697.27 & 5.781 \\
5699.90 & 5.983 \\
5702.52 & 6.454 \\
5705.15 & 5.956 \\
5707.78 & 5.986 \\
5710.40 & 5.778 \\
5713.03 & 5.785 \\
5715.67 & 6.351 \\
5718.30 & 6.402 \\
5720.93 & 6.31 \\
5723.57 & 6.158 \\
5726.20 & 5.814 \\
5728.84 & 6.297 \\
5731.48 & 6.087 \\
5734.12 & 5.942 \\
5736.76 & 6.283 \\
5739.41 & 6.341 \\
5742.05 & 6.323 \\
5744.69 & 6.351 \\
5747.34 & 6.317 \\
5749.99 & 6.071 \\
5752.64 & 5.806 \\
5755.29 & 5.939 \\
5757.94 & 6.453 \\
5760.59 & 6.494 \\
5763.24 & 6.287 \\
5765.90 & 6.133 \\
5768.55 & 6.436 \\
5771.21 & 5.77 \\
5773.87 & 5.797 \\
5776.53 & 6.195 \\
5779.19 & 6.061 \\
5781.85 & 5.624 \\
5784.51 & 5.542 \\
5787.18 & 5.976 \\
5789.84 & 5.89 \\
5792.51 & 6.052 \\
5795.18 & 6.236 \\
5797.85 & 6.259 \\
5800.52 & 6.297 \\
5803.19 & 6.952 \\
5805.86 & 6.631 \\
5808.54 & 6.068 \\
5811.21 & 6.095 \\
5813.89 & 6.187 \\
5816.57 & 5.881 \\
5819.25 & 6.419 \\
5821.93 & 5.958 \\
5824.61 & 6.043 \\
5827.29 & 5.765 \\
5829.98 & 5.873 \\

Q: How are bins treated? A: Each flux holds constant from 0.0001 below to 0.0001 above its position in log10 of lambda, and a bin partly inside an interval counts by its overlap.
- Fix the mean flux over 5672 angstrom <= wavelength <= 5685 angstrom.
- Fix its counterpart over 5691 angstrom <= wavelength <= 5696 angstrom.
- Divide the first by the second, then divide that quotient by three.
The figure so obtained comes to 0.343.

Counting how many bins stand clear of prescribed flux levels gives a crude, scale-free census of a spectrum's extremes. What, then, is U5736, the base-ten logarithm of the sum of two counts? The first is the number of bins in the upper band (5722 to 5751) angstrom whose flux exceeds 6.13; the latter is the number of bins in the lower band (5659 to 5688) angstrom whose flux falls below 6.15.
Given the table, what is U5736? 1.230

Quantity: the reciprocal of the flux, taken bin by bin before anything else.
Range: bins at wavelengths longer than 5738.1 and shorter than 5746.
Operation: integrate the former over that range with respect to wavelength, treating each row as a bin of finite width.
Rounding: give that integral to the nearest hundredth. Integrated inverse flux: 1.25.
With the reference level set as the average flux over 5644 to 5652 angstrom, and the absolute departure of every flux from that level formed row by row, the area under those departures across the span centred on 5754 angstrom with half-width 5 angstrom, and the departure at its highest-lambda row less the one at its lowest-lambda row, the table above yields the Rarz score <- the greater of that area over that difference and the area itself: 5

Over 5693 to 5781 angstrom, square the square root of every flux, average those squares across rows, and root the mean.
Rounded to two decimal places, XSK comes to 2.47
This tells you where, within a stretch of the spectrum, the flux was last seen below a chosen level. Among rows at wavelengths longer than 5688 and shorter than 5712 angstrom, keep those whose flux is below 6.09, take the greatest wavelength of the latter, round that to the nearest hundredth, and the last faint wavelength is 5710.40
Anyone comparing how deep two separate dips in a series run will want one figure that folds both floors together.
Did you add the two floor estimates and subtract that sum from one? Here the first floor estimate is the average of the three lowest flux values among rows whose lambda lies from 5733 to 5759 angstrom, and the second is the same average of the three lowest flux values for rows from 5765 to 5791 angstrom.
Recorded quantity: -10.5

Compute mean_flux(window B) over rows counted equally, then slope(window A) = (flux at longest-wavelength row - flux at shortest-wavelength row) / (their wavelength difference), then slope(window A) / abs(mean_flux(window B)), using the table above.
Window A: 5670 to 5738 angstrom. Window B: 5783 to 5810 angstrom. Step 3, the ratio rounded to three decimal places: 0.001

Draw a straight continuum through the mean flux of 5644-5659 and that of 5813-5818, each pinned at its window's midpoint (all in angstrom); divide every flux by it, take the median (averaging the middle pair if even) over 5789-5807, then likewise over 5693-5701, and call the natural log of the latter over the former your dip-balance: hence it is -0.07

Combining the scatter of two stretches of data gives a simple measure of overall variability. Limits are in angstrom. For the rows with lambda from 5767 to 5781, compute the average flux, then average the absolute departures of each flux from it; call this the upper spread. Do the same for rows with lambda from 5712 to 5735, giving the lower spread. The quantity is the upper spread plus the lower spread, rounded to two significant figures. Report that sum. 0.41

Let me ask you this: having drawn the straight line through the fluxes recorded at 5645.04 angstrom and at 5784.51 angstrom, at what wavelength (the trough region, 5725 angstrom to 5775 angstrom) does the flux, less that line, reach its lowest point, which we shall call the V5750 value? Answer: 5726.20 angstrom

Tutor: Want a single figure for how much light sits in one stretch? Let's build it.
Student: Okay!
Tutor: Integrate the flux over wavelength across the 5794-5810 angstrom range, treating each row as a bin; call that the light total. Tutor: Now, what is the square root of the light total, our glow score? 10.1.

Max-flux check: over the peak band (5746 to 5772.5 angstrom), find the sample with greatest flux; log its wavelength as 5760.59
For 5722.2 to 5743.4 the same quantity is 5739.41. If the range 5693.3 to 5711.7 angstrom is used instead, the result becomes 5702.52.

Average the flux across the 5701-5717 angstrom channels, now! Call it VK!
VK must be 6.05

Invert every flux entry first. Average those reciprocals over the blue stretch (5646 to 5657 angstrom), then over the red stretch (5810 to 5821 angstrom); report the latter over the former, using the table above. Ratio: 0.97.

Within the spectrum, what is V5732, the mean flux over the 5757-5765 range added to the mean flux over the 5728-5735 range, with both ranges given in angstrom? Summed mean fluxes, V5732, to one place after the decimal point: 12.5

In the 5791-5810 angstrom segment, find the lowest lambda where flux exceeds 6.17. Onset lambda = 5795.18 angstrom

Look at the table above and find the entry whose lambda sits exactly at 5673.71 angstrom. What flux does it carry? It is 6.228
